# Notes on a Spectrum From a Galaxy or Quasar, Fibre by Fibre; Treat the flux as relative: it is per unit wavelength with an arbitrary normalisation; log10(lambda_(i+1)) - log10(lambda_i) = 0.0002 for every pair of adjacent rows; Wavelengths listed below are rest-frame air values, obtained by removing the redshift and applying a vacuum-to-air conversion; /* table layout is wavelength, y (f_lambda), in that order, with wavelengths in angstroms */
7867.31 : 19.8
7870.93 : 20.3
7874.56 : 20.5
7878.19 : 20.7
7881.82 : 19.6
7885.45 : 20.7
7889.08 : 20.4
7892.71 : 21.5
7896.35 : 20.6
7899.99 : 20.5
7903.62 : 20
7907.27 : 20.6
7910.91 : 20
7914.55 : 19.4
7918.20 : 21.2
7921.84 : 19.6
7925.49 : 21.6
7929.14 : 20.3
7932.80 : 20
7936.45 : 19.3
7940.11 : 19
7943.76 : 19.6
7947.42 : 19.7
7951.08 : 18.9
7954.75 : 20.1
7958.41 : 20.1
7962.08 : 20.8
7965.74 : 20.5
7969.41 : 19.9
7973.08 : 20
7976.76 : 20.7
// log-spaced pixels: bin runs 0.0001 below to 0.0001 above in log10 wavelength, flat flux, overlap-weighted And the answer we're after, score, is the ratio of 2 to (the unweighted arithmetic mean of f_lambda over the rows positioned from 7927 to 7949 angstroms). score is 0.102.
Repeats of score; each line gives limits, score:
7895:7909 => 0.098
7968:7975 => 0.100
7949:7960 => 0.102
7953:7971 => 0.099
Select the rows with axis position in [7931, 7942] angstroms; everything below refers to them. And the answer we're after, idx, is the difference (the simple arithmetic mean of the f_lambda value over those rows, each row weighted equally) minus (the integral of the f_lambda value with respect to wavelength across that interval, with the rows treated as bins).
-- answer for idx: -194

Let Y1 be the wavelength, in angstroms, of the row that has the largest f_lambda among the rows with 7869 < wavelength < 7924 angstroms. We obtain 7892.71 angstroms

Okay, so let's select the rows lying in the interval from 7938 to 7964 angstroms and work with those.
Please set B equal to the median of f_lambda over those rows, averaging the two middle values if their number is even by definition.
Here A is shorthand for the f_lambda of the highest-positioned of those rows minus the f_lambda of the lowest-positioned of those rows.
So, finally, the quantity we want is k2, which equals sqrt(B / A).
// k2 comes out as 3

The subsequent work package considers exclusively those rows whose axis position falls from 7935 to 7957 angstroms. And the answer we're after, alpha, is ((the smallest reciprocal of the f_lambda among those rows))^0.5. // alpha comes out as 0.223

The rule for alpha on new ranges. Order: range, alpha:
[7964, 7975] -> 0.221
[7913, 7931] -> 0.215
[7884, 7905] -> 0.216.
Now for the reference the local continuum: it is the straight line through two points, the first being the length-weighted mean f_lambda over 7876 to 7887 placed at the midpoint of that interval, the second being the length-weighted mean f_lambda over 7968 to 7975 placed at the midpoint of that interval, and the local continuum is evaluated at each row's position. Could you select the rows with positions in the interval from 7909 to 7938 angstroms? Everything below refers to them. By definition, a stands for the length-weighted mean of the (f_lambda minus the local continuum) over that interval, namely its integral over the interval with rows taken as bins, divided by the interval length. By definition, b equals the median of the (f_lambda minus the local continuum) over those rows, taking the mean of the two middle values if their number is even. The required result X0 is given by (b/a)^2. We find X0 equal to 15.6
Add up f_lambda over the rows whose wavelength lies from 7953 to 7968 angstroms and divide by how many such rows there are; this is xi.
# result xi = 20.4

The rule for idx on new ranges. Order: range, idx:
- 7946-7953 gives -116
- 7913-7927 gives -266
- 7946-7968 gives -420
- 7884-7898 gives -271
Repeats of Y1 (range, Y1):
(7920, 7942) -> 7925.49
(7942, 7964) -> 7962.08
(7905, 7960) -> 7925.49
